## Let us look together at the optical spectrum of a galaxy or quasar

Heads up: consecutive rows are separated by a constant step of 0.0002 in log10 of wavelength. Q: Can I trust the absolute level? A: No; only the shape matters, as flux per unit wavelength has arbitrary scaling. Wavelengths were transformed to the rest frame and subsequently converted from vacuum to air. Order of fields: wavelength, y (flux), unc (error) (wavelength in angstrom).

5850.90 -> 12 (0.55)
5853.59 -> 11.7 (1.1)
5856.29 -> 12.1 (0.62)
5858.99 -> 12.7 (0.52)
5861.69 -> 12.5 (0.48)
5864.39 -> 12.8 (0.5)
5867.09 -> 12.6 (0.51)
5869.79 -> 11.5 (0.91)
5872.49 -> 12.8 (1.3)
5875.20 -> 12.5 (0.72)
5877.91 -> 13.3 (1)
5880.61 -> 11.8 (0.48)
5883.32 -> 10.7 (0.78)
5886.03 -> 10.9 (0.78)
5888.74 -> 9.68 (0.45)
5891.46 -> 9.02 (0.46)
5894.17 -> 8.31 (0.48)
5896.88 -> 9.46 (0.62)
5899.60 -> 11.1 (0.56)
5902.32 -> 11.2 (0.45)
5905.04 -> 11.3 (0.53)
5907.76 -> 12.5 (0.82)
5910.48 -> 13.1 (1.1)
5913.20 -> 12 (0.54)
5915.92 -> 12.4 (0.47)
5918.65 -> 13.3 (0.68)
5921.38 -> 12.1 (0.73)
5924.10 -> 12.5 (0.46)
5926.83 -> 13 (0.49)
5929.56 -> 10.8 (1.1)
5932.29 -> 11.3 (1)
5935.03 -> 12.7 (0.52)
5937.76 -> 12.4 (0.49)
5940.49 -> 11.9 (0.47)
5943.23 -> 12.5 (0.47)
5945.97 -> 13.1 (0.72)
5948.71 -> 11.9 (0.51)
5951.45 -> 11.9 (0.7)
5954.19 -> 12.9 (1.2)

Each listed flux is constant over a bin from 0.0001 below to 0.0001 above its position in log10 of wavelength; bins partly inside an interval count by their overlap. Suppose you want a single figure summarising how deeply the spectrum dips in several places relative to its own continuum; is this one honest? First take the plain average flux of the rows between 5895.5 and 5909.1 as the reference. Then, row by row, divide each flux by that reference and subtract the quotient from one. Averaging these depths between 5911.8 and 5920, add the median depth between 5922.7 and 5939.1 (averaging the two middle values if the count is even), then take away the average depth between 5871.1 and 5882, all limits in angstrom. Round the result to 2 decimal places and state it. -0.12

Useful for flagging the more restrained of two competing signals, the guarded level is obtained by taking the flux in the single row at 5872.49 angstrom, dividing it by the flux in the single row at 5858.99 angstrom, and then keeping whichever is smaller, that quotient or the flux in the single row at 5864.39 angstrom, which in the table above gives 1.01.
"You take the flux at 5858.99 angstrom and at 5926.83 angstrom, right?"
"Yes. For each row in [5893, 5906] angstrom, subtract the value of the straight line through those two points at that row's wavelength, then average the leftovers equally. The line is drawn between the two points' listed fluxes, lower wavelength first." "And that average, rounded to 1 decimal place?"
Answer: -2.6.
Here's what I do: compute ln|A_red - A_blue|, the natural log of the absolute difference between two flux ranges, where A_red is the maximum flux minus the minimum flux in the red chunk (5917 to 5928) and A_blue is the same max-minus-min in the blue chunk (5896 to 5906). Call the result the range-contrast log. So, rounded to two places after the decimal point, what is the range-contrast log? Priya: -0.45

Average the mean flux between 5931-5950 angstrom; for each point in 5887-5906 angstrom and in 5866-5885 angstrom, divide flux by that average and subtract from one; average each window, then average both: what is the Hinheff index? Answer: 0.10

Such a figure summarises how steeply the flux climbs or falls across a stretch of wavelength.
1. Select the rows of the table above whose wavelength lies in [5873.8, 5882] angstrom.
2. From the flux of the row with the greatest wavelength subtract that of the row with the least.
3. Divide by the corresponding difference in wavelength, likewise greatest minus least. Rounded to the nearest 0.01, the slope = -0.13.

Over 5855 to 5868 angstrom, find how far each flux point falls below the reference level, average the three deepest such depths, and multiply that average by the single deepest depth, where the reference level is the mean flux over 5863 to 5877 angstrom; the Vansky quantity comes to 0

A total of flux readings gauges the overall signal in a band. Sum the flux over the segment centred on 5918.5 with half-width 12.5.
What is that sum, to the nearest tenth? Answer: 111.7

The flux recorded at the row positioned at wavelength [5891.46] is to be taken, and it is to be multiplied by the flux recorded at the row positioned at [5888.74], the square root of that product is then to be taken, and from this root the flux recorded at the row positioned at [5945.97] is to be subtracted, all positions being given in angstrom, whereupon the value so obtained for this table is -3.8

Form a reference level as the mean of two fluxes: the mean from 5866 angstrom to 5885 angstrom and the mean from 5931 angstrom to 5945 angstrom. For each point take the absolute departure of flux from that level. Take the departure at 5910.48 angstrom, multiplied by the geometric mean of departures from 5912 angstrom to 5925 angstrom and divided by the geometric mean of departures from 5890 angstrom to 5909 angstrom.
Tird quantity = 0.17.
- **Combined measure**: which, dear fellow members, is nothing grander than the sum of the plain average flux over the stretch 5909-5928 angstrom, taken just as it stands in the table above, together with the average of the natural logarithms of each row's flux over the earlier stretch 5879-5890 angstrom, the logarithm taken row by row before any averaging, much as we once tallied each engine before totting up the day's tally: 15.0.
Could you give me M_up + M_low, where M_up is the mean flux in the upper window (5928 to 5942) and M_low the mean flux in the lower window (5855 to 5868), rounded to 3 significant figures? 24.4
